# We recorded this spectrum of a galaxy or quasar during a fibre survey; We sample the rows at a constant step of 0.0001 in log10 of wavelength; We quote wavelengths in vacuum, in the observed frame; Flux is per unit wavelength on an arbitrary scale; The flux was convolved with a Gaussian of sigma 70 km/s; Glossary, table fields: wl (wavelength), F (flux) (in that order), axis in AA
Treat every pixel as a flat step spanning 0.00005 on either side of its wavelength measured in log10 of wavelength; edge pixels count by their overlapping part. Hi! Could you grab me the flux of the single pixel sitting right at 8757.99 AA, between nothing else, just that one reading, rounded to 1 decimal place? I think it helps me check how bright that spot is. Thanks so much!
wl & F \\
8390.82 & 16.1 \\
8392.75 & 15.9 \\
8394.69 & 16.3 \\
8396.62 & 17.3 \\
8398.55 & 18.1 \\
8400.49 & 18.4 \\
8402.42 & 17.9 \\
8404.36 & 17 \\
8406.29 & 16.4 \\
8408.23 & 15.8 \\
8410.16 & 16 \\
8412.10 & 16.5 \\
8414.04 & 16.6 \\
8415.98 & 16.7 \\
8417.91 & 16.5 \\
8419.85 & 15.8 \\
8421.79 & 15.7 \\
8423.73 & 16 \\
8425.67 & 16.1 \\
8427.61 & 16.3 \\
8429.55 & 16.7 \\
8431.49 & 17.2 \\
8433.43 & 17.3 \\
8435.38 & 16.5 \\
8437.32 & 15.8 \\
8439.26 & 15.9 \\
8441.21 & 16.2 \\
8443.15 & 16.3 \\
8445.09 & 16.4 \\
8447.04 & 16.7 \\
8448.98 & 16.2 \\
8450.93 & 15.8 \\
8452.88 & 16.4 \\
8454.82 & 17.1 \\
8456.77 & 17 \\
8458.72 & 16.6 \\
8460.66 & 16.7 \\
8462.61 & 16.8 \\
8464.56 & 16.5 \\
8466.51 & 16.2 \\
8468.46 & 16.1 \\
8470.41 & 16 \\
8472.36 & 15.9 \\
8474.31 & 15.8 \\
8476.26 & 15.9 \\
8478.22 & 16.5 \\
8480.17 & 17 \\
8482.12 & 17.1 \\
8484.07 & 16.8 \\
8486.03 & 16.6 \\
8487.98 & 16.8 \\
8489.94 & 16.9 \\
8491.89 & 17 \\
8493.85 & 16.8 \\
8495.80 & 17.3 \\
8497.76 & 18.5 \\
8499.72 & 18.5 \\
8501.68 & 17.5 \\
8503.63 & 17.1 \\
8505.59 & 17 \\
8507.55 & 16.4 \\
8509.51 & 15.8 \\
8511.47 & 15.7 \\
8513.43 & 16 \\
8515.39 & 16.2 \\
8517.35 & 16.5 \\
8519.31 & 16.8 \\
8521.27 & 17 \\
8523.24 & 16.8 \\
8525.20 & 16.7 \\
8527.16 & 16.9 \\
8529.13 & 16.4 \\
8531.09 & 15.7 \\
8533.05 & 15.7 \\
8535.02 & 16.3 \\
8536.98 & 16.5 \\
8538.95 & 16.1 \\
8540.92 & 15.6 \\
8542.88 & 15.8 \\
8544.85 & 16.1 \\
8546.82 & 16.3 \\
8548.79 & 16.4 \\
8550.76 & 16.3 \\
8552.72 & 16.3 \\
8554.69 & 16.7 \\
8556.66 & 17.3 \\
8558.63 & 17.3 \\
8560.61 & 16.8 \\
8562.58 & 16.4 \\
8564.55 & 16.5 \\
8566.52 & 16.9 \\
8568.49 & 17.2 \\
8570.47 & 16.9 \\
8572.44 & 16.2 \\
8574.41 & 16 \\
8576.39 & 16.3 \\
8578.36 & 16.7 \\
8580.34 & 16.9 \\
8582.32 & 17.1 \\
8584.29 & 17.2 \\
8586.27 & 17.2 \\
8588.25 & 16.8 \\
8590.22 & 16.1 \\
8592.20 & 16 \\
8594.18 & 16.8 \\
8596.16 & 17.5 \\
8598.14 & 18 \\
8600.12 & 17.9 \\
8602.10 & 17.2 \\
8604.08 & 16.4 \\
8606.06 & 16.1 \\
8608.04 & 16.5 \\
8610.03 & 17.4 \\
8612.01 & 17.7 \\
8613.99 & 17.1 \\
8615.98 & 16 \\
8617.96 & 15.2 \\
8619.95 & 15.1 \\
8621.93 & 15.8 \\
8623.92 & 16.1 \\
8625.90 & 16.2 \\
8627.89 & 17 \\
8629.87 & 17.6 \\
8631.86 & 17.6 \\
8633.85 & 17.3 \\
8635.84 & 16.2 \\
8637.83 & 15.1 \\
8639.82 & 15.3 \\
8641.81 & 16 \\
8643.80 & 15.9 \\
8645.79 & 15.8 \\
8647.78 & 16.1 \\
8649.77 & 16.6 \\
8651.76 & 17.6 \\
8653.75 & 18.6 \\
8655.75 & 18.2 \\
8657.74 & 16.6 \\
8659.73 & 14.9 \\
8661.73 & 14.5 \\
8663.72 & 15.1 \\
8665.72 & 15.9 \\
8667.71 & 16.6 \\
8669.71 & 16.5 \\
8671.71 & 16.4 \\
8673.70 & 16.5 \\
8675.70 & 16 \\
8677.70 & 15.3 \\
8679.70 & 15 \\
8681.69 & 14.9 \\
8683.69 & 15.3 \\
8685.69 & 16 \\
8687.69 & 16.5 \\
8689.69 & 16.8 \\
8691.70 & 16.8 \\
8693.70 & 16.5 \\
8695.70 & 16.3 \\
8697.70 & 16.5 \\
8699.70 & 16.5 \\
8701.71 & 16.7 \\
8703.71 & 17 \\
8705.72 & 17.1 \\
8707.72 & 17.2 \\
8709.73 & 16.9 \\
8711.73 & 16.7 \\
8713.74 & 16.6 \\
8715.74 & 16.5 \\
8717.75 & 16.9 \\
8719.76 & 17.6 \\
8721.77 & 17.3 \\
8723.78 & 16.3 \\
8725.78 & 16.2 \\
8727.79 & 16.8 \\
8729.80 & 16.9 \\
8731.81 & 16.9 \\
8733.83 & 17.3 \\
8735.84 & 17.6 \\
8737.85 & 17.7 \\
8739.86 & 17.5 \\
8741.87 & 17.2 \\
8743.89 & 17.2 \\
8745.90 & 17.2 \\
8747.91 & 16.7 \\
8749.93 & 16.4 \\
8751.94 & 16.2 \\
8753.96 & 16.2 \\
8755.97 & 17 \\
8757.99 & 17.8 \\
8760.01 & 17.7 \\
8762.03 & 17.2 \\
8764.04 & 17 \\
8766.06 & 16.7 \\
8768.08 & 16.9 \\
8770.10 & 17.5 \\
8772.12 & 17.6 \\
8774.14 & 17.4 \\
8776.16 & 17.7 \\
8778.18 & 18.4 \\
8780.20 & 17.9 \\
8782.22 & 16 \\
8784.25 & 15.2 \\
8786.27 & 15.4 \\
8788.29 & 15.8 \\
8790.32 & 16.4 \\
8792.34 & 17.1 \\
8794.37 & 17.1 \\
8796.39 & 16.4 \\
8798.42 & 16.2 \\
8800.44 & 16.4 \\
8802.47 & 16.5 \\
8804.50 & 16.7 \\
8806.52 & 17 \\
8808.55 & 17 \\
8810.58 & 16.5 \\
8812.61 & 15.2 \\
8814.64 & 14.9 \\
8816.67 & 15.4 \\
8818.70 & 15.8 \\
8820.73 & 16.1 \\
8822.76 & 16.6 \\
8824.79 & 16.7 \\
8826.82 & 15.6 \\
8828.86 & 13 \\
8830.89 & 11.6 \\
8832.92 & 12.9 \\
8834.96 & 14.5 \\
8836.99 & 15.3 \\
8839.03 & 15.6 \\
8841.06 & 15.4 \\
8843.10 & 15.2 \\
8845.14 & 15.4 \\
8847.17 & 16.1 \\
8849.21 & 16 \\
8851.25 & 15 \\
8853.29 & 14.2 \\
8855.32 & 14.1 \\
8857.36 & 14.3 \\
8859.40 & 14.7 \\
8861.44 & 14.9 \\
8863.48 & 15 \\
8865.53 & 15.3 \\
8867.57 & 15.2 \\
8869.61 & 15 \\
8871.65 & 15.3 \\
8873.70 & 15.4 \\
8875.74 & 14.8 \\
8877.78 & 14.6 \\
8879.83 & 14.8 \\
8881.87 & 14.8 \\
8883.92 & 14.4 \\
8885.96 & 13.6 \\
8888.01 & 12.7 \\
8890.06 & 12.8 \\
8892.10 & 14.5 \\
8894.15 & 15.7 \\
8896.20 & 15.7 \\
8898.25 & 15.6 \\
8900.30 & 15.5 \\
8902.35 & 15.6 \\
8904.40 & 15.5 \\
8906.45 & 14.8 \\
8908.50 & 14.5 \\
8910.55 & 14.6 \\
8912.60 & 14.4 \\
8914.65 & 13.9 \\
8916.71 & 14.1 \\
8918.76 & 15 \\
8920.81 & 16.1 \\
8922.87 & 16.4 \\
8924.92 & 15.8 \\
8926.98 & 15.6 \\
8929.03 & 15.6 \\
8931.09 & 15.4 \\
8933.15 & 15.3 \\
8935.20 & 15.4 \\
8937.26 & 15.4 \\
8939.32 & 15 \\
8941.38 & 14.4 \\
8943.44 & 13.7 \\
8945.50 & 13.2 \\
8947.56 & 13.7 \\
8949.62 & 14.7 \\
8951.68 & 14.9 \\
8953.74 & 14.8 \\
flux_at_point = 17.8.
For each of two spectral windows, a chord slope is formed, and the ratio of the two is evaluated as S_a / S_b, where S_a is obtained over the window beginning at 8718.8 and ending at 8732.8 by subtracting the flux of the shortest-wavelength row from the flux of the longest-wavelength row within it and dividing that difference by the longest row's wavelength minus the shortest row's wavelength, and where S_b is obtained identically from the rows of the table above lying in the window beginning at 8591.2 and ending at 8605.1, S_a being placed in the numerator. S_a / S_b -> -1.7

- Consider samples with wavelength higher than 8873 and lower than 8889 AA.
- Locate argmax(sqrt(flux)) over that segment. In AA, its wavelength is 8873.70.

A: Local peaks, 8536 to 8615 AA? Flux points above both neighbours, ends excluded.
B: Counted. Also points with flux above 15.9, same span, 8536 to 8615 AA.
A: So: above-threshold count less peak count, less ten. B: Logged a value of 24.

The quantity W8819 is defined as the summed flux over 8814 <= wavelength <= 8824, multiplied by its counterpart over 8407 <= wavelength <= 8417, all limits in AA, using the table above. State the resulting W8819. 6430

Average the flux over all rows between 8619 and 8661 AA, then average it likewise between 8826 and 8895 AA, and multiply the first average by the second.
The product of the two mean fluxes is 241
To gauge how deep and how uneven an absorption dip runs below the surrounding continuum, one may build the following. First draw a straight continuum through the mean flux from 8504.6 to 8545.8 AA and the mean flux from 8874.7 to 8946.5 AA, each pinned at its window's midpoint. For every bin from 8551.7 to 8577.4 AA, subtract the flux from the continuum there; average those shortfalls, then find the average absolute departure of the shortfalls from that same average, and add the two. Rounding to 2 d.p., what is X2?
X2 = -0.18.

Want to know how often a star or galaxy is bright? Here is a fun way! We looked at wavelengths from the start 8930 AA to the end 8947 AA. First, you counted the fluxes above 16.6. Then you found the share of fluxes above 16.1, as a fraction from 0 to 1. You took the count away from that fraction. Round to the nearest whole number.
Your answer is 0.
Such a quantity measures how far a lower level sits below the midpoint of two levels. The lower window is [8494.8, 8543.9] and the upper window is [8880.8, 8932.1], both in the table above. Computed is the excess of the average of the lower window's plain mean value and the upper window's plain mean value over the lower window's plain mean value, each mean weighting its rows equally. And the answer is -0.8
